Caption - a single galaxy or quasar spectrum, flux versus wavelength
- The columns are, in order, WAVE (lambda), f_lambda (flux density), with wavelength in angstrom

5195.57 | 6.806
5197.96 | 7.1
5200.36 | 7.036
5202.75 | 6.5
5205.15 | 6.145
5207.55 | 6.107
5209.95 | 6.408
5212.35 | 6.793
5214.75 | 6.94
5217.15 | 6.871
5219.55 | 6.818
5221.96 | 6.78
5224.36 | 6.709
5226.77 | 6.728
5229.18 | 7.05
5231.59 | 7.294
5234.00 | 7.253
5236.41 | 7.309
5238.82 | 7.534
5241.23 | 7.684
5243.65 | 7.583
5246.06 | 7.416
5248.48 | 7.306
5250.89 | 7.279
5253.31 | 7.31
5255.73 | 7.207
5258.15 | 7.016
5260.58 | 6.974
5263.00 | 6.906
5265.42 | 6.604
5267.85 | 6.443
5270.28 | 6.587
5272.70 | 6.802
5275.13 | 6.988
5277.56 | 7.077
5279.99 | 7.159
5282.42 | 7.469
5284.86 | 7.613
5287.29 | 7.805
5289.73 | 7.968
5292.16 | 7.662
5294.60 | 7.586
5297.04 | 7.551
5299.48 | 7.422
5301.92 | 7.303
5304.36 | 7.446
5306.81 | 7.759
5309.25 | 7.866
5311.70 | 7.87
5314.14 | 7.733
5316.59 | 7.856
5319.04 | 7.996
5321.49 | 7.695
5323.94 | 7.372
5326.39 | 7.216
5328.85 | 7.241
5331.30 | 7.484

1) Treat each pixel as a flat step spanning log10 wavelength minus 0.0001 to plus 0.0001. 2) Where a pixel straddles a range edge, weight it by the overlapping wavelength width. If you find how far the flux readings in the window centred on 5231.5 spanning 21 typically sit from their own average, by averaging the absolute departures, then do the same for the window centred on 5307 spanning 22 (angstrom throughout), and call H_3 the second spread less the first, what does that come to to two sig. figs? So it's -0.10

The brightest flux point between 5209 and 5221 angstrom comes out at 6.94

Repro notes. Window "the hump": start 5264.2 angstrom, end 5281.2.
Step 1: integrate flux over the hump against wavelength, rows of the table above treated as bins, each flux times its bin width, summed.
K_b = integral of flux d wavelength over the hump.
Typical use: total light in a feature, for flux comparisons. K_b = 116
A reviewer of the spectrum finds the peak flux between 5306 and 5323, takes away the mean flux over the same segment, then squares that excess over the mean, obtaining 0.03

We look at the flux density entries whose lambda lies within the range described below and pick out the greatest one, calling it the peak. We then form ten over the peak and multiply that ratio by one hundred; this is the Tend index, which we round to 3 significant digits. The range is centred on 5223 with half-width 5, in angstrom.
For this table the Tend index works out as 147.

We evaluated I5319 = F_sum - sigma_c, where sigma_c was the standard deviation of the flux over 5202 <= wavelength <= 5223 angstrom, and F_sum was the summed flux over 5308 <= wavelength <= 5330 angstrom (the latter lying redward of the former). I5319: 69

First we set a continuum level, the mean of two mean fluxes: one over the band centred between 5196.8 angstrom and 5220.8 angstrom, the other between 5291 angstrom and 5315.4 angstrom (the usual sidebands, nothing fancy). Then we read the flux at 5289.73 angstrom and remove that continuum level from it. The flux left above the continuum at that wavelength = 0.82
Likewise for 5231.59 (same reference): 0.15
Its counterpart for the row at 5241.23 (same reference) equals 0.54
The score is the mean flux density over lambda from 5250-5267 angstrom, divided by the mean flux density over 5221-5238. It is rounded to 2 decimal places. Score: 1.00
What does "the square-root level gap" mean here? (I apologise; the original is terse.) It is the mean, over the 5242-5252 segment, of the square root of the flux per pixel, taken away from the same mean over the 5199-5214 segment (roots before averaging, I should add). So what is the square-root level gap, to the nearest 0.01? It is -0.17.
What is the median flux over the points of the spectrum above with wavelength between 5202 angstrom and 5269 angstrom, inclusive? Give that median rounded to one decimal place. 7.0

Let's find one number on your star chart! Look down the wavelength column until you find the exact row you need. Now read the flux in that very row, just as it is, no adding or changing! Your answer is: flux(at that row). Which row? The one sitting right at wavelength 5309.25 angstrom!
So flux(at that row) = 7.866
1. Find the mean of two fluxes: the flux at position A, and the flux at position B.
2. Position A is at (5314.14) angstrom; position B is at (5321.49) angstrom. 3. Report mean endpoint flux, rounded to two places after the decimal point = 7.71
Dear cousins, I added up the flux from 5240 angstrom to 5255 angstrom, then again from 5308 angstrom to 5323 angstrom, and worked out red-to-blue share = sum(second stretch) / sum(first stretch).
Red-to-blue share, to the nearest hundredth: 1.05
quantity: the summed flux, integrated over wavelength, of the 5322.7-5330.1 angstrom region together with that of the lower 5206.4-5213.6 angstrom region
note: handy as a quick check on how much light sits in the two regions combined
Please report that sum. 100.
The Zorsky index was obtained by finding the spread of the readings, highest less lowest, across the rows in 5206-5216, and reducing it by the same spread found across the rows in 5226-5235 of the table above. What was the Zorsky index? 0.3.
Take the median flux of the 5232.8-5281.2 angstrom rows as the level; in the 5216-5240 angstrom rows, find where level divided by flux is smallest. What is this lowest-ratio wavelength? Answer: 5238.82 angstrom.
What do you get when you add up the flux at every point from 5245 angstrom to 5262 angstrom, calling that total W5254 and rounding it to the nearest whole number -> 51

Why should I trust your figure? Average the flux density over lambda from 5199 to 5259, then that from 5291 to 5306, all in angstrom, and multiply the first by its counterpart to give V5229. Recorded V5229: 52.5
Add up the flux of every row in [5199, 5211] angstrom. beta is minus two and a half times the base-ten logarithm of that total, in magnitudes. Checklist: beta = -3.77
